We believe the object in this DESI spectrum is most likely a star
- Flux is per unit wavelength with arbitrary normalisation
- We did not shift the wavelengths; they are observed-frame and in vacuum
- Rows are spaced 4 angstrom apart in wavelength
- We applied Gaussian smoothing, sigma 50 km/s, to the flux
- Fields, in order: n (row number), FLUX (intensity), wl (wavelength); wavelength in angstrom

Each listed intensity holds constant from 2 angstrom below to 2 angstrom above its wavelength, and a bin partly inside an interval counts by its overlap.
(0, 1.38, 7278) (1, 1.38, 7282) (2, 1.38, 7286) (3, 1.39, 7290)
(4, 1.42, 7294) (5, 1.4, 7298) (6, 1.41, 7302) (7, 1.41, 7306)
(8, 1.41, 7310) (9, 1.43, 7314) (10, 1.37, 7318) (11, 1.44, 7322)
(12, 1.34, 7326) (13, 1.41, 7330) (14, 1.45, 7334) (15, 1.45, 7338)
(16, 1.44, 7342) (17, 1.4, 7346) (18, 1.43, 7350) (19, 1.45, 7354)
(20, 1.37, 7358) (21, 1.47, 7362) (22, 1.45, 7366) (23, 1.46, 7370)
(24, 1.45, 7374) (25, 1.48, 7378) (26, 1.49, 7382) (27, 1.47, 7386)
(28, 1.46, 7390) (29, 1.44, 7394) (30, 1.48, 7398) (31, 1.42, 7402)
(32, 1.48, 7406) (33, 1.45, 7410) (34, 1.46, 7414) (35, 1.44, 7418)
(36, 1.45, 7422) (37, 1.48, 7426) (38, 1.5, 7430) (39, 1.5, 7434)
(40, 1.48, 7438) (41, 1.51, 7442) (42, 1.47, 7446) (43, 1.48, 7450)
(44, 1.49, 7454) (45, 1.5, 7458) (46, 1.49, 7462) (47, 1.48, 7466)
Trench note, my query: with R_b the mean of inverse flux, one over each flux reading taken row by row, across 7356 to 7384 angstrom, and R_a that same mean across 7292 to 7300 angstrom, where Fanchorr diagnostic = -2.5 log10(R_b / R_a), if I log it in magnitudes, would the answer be 0.03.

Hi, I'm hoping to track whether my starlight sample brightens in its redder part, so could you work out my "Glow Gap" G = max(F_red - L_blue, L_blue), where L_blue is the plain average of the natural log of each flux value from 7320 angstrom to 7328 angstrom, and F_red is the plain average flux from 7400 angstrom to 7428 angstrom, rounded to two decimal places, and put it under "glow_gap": 1.13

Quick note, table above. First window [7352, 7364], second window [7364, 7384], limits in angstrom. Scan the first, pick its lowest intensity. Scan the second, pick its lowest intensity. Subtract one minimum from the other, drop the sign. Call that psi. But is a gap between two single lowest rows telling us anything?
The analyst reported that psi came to 0.080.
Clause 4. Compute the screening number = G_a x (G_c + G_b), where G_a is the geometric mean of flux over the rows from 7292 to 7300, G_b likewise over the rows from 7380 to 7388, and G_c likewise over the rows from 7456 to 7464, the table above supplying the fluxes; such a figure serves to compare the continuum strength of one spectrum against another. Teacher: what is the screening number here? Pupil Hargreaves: 4.19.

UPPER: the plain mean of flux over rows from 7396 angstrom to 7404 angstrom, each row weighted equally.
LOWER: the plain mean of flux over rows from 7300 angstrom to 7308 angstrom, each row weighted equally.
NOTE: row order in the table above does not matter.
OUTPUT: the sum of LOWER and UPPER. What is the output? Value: 2.86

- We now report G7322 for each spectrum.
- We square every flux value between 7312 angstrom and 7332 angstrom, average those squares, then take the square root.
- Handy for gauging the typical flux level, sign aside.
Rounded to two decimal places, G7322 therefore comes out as 1.40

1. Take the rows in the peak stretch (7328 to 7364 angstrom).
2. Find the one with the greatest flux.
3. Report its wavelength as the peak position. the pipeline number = 7362 angstrom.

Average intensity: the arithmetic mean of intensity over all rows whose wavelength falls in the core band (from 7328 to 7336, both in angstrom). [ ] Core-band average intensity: 1.43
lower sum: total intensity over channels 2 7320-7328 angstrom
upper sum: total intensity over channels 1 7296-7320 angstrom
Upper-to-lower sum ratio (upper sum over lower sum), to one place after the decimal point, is 3.0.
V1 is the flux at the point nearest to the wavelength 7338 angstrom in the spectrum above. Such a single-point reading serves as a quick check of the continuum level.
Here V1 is 1.45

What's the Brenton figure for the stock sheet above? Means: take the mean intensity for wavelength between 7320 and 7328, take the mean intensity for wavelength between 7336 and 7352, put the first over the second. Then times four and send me 3.89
